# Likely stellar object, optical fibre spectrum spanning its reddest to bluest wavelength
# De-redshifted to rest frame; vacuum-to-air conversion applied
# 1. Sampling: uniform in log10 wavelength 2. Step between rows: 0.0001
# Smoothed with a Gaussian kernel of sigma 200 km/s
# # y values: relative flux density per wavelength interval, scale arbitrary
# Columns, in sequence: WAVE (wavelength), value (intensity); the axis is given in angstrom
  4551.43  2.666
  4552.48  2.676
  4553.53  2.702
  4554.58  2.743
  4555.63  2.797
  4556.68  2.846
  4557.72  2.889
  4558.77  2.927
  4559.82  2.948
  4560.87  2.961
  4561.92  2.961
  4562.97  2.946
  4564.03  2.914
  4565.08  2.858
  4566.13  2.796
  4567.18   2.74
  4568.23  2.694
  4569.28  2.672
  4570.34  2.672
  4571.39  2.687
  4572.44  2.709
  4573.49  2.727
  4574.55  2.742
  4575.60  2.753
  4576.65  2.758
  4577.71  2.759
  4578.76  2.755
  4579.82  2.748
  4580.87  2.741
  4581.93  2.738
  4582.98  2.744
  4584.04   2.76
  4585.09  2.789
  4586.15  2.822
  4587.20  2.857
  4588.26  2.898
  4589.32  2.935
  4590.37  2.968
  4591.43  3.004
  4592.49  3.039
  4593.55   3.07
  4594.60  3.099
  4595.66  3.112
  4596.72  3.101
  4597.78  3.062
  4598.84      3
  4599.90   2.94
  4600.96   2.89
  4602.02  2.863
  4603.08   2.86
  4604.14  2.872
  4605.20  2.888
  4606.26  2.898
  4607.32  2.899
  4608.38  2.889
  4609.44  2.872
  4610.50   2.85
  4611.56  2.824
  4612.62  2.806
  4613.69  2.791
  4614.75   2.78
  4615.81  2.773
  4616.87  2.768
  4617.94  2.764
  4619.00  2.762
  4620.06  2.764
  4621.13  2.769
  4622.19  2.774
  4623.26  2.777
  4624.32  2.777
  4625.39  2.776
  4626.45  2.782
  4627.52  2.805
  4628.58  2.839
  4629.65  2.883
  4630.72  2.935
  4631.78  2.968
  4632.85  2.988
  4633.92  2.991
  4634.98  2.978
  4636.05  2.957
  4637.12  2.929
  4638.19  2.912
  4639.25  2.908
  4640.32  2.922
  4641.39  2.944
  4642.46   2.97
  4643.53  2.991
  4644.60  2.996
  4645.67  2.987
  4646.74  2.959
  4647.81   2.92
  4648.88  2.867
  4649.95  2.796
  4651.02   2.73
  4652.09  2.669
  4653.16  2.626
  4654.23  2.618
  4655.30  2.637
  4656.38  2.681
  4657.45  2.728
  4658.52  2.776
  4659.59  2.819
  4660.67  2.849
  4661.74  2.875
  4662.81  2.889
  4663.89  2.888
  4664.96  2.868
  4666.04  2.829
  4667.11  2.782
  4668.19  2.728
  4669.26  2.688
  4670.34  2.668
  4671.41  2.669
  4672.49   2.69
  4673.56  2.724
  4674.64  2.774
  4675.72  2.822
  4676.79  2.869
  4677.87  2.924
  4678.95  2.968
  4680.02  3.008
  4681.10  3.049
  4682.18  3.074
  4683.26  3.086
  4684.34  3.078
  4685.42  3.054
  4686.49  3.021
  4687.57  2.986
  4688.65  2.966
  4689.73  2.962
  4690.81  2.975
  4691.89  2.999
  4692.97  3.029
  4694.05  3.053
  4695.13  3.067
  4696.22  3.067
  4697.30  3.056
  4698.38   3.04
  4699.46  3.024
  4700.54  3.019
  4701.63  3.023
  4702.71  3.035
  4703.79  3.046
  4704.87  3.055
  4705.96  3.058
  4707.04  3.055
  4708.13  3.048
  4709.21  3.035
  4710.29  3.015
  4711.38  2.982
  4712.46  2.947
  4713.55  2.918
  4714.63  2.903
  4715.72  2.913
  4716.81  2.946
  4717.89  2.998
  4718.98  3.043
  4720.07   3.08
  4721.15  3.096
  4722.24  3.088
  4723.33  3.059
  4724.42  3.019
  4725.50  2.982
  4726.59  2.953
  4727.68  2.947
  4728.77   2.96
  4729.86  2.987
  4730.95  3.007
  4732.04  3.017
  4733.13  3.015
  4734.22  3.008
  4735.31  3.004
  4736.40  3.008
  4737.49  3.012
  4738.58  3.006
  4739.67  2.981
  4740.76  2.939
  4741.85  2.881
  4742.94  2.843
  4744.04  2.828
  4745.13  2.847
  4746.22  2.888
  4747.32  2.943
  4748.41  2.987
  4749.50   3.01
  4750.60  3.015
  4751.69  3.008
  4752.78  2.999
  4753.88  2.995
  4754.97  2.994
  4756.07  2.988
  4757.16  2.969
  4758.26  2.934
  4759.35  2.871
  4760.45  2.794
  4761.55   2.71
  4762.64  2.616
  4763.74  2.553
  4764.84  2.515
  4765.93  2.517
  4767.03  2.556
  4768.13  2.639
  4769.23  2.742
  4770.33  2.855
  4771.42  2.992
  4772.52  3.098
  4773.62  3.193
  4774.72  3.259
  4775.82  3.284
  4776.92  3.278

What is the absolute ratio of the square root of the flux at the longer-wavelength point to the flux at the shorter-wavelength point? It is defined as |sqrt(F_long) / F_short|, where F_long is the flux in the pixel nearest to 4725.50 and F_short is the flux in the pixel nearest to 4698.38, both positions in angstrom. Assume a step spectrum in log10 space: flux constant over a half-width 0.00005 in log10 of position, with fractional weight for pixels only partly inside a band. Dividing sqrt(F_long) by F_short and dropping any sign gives 0.568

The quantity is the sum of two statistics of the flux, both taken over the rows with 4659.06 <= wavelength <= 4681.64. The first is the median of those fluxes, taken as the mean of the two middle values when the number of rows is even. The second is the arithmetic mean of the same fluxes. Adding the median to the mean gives 5.7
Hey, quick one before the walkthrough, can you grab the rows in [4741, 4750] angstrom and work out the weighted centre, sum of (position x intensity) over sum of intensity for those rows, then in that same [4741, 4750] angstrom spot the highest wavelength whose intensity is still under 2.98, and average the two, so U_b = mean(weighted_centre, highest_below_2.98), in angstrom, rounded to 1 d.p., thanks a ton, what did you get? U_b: 4746.5 angstrom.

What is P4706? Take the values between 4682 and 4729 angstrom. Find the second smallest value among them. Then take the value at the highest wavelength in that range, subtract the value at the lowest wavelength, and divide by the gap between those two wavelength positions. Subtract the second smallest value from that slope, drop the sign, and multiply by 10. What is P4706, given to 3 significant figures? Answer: 29.2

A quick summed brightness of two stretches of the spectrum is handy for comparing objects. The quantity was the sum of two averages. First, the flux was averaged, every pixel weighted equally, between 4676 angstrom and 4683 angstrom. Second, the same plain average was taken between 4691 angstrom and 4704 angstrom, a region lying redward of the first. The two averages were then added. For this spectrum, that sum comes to 6.02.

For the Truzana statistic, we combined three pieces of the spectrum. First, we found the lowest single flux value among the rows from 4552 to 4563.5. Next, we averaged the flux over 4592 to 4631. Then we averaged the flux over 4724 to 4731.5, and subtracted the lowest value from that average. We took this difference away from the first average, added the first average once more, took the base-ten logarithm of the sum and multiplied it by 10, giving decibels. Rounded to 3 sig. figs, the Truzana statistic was 7.36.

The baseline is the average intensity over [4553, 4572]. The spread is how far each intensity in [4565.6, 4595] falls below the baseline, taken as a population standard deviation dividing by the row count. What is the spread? 0.122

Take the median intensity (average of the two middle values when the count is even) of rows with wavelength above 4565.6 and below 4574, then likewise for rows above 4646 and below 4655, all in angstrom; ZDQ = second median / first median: 1.02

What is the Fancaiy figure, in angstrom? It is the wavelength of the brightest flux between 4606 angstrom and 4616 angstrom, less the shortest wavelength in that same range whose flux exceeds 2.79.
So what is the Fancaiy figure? 1.1 angstrom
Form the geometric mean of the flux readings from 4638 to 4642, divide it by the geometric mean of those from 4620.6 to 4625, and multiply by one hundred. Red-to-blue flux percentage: 105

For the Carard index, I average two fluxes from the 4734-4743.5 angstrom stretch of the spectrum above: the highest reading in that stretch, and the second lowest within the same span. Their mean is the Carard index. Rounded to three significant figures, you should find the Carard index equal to 2.95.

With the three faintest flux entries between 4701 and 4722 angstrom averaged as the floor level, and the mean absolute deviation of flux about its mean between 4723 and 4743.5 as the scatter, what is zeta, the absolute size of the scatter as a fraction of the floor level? 0.013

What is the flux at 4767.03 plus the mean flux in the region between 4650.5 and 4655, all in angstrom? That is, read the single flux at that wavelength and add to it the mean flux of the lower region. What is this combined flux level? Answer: 5.22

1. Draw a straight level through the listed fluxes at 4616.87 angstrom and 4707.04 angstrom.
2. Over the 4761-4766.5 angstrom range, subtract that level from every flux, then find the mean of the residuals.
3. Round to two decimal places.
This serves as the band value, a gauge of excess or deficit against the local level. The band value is -0.65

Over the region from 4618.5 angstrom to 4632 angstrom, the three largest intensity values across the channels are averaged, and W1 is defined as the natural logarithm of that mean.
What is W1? 1.07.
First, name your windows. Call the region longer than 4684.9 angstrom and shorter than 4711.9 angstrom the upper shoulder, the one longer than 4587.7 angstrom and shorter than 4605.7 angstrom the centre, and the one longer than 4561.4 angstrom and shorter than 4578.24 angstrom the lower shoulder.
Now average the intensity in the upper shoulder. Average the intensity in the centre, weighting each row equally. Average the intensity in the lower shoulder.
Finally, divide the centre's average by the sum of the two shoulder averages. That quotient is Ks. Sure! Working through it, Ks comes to 0.513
